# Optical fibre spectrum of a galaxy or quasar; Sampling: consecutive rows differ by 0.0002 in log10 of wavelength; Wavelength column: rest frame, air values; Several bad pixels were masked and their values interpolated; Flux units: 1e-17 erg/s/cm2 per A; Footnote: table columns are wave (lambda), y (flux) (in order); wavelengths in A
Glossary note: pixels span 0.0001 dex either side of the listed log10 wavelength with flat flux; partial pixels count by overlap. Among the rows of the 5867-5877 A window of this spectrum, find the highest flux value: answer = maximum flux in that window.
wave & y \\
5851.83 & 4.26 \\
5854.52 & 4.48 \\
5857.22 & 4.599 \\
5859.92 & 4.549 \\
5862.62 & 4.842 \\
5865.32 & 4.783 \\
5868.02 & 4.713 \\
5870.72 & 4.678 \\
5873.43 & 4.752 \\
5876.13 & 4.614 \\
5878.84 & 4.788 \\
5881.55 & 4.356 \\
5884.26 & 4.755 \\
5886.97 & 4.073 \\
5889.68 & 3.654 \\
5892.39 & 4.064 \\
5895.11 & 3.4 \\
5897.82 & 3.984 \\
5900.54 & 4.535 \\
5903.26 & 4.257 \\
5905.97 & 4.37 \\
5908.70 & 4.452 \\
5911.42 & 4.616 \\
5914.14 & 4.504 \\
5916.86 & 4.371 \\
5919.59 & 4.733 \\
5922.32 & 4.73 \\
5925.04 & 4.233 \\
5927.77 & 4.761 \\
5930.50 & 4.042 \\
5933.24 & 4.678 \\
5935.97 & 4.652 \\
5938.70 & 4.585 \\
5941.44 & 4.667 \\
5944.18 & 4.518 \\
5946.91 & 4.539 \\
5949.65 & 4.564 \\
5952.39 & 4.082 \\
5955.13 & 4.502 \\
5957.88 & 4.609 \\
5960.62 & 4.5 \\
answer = 4.752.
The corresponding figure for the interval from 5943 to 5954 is 4.564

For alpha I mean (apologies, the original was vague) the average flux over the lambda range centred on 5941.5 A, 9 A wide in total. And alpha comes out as 4.59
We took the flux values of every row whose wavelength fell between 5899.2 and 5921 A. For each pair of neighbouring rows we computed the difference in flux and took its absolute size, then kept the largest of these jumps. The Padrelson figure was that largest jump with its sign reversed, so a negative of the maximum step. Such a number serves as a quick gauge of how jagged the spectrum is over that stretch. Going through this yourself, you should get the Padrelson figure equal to -0.36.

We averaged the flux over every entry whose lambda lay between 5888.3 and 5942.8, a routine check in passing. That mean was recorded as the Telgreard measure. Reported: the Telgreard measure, 4.36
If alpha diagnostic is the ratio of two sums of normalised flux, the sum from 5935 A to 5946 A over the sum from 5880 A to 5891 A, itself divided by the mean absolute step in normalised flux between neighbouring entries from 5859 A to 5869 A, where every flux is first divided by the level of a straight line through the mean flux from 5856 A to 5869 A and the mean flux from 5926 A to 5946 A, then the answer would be 37.9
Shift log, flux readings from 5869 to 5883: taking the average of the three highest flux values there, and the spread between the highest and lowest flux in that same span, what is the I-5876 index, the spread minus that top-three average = -4.3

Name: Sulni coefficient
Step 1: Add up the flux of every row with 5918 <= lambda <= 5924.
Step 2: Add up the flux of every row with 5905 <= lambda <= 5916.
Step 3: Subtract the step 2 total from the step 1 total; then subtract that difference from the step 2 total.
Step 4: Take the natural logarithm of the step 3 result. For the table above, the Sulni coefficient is 3.3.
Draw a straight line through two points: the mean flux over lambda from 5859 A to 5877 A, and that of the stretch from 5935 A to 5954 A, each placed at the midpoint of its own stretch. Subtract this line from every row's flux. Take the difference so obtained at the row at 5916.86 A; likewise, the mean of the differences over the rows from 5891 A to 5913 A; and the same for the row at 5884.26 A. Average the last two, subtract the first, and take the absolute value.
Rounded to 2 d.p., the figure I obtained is 0.05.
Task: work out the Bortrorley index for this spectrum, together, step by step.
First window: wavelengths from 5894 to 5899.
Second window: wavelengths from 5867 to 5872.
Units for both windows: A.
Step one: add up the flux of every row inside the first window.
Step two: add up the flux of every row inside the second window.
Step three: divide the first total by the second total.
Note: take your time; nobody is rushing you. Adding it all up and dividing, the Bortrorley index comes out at 0.79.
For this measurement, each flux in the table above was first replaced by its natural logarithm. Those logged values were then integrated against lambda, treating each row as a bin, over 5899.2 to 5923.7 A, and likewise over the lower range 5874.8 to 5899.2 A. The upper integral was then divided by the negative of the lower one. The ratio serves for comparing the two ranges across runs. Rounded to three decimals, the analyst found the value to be -1.060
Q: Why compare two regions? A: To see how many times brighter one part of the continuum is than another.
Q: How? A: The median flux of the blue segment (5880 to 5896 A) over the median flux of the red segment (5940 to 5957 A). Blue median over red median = 0.90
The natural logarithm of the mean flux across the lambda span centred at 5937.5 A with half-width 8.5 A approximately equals 1.51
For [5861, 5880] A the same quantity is 1.56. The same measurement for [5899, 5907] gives 1.48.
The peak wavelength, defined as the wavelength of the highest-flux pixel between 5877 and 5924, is 5878.84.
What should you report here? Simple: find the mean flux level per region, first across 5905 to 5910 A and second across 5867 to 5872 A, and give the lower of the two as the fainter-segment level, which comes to 4.41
